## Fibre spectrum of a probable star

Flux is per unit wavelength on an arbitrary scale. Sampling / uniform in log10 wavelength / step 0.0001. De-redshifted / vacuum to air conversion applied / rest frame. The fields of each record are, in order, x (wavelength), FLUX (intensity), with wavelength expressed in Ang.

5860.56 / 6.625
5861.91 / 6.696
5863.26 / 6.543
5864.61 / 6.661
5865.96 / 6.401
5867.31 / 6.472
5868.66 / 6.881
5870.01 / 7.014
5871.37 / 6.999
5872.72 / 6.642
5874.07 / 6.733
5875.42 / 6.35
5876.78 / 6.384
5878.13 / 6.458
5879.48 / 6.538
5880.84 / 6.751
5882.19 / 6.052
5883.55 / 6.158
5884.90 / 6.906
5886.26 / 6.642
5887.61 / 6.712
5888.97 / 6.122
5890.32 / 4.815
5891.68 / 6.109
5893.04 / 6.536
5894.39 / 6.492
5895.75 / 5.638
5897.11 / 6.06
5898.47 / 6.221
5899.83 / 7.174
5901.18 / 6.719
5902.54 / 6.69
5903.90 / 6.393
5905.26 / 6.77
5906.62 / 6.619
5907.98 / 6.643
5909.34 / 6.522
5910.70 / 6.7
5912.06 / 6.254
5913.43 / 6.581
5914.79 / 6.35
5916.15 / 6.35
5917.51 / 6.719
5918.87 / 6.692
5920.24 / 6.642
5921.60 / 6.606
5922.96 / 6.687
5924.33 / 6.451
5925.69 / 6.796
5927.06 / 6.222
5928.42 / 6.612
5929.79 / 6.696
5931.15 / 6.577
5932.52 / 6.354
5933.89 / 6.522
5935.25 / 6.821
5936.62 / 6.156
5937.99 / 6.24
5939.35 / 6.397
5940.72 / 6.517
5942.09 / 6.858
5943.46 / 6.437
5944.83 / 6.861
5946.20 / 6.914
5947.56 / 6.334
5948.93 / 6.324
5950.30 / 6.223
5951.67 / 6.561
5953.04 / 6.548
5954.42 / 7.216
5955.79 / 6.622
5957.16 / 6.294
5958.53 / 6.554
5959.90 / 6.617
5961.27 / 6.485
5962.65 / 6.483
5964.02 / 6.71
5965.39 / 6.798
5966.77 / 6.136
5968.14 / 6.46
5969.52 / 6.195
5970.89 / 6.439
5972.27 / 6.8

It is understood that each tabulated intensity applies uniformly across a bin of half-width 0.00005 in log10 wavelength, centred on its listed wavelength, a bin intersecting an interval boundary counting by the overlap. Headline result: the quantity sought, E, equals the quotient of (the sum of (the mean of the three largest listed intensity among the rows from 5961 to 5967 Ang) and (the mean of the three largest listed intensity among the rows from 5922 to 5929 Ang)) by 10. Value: 1.34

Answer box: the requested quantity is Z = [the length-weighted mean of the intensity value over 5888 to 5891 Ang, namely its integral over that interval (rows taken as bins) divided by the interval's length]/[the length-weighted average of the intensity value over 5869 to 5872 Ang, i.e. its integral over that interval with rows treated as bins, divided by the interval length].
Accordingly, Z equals 0.80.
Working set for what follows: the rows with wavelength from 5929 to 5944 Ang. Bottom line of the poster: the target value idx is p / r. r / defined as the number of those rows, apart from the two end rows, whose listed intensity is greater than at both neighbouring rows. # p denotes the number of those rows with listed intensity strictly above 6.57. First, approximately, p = 4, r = 2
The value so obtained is 2.0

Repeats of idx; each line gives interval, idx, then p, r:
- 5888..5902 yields 1.0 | 2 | 2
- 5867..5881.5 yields 3.0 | 6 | 2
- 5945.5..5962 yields 1.3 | 4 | 3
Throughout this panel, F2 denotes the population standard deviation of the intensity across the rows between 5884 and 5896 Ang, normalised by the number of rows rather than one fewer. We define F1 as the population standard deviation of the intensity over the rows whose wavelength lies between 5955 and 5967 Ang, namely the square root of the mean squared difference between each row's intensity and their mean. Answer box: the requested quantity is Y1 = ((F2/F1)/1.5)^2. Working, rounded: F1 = 0.193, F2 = 0.61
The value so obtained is 4.5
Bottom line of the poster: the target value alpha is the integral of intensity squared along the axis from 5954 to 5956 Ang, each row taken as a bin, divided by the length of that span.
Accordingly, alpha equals 48.4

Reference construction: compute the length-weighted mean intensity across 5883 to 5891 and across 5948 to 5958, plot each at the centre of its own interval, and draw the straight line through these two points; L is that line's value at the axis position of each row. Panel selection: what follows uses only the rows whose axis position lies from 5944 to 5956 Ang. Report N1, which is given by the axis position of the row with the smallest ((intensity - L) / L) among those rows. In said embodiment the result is 5950.30 Ang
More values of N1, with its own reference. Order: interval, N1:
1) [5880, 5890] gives 5882.19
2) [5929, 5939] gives 5936.62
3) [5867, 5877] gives 5875.42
